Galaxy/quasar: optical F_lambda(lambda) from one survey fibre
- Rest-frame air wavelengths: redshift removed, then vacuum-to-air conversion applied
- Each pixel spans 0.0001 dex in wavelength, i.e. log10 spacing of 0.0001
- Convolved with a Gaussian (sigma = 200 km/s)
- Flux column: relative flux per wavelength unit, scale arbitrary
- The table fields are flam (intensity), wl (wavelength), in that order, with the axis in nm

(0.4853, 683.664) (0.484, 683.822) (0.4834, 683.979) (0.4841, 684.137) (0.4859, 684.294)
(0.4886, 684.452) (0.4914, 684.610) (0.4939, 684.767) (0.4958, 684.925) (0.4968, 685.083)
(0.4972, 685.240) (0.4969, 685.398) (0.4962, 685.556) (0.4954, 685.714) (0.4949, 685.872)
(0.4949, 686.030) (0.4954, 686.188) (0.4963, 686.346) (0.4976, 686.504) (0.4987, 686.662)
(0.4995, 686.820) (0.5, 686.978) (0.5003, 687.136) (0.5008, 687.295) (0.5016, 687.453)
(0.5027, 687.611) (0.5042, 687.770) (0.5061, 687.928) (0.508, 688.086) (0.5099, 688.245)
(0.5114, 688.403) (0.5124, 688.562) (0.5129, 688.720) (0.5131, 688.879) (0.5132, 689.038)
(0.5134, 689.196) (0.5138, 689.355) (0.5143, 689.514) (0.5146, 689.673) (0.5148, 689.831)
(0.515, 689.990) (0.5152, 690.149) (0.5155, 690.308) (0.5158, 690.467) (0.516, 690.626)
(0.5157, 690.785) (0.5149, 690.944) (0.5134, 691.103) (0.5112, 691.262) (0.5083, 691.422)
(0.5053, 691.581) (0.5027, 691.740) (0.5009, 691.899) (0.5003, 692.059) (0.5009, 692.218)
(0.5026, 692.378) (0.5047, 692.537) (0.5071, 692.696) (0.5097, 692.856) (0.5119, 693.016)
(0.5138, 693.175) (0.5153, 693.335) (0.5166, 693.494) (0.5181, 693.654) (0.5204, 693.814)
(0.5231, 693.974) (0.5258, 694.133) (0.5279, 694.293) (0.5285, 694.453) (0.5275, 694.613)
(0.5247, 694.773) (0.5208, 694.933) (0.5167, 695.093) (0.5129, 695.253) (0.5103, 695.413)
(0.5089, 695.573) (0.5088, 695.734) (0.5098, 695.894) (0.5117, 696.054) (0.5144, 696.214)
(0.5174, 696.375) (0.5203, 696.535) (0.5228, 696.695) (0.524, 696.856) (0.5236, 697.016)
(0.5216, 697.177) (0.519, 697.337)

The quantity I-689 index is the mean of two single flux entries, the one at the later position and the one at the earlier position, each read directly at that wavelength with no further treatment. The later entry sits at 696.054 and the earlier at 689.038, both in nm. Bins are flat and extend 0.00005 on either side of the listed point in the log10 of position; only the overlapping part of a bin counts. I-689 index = 0.512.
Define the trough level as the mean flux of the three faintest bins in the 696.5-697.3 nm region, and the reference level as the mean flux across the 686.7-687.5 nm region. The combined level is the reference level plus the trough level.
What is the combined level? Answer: 1.02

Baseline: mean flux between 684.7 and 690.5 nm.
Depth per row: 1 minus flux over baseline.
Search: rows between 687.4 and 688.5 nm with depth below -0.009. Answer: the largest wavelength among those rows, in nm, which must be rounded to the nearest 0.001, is 688.403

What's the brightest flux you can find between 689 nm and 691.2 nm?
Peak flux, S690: 0.516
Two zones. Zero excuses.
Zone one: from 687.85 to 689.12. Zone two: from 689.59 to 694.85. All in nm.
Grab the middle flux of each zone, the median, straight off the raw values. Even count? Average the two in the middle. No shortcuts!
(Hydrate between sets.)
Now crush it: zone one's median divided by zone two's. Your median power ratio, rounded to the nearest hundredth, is 0.99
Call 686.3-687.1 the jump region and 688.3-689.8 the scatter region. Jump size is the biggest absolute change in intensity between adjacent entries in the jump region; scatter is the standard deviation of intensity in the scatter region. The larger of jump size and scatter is 0.0013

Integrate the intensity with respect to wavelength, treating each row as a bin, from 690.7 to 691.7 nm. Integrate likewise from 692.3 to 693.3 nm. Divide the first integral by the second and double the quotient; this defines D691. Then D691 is 2.01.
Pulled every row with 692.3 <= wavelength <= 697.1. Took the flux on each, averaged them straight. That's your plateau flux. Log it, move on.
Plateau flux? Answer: 0.517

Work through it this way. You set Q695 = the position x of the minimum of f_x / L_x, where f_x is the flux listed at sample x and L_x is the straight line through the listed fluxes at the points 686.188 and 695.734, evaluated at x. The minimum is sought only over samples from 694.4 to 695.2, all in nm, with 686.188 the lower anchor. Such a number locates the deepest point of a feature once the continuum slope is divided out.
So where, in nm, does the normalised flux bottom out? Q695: 695.093 nm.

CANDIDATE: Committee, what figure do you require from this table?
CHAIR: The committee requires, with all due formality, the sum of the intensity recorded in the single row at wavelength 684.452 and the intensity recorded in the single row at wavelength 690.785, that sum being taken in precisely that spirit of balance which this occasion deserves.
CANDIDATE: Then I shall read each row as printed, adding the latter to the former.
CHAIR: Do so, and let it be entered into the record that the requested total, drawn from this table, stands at 1.00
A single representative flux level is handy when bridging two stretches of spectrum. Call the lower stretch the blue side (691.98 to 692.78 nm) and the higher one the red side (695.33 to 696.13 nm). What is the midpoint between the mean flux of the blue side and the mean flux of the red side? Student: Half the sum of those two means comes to 0.507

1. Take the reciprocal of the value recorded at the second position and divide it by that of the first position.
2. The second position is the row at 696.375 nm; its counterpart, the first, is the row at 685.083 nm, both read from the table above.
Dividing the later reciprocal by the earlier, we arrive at 0.96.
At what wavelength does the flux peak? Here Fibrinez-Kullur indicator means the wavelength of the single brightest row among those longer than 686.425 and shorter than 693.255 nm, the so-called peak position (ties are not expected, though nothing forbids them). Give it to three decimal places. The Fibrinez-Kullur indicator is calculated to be 690.626 nm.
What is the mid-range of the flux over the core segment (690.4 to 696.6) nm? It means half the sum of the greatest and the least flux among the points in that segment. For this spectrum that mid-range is 0.5144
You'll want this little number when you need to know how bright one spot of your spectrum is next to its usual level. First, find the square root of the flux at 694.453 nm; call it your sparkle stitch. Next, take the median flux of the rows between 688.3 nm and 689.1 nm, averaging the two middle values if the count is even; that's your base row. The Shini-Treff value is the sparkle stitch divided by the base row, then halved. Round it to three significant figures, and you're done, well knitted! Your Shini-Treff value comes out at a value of 0.709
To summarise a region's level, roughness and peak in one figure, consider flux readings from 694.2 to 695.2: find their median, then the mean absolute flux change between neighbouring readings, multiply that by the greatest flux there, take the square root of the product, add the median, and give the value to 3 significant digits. 0.562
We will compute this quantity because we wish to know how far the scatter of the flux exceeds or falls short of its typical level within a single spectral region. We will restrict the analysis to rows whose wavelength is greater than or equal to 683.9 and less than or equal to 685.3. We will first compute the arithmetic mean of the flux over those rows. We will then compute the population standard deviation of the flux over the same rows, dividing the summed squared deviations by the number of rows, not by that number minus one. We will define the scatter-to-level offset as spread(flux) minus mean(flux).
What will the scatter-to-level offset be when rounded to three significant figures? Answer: -0.486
